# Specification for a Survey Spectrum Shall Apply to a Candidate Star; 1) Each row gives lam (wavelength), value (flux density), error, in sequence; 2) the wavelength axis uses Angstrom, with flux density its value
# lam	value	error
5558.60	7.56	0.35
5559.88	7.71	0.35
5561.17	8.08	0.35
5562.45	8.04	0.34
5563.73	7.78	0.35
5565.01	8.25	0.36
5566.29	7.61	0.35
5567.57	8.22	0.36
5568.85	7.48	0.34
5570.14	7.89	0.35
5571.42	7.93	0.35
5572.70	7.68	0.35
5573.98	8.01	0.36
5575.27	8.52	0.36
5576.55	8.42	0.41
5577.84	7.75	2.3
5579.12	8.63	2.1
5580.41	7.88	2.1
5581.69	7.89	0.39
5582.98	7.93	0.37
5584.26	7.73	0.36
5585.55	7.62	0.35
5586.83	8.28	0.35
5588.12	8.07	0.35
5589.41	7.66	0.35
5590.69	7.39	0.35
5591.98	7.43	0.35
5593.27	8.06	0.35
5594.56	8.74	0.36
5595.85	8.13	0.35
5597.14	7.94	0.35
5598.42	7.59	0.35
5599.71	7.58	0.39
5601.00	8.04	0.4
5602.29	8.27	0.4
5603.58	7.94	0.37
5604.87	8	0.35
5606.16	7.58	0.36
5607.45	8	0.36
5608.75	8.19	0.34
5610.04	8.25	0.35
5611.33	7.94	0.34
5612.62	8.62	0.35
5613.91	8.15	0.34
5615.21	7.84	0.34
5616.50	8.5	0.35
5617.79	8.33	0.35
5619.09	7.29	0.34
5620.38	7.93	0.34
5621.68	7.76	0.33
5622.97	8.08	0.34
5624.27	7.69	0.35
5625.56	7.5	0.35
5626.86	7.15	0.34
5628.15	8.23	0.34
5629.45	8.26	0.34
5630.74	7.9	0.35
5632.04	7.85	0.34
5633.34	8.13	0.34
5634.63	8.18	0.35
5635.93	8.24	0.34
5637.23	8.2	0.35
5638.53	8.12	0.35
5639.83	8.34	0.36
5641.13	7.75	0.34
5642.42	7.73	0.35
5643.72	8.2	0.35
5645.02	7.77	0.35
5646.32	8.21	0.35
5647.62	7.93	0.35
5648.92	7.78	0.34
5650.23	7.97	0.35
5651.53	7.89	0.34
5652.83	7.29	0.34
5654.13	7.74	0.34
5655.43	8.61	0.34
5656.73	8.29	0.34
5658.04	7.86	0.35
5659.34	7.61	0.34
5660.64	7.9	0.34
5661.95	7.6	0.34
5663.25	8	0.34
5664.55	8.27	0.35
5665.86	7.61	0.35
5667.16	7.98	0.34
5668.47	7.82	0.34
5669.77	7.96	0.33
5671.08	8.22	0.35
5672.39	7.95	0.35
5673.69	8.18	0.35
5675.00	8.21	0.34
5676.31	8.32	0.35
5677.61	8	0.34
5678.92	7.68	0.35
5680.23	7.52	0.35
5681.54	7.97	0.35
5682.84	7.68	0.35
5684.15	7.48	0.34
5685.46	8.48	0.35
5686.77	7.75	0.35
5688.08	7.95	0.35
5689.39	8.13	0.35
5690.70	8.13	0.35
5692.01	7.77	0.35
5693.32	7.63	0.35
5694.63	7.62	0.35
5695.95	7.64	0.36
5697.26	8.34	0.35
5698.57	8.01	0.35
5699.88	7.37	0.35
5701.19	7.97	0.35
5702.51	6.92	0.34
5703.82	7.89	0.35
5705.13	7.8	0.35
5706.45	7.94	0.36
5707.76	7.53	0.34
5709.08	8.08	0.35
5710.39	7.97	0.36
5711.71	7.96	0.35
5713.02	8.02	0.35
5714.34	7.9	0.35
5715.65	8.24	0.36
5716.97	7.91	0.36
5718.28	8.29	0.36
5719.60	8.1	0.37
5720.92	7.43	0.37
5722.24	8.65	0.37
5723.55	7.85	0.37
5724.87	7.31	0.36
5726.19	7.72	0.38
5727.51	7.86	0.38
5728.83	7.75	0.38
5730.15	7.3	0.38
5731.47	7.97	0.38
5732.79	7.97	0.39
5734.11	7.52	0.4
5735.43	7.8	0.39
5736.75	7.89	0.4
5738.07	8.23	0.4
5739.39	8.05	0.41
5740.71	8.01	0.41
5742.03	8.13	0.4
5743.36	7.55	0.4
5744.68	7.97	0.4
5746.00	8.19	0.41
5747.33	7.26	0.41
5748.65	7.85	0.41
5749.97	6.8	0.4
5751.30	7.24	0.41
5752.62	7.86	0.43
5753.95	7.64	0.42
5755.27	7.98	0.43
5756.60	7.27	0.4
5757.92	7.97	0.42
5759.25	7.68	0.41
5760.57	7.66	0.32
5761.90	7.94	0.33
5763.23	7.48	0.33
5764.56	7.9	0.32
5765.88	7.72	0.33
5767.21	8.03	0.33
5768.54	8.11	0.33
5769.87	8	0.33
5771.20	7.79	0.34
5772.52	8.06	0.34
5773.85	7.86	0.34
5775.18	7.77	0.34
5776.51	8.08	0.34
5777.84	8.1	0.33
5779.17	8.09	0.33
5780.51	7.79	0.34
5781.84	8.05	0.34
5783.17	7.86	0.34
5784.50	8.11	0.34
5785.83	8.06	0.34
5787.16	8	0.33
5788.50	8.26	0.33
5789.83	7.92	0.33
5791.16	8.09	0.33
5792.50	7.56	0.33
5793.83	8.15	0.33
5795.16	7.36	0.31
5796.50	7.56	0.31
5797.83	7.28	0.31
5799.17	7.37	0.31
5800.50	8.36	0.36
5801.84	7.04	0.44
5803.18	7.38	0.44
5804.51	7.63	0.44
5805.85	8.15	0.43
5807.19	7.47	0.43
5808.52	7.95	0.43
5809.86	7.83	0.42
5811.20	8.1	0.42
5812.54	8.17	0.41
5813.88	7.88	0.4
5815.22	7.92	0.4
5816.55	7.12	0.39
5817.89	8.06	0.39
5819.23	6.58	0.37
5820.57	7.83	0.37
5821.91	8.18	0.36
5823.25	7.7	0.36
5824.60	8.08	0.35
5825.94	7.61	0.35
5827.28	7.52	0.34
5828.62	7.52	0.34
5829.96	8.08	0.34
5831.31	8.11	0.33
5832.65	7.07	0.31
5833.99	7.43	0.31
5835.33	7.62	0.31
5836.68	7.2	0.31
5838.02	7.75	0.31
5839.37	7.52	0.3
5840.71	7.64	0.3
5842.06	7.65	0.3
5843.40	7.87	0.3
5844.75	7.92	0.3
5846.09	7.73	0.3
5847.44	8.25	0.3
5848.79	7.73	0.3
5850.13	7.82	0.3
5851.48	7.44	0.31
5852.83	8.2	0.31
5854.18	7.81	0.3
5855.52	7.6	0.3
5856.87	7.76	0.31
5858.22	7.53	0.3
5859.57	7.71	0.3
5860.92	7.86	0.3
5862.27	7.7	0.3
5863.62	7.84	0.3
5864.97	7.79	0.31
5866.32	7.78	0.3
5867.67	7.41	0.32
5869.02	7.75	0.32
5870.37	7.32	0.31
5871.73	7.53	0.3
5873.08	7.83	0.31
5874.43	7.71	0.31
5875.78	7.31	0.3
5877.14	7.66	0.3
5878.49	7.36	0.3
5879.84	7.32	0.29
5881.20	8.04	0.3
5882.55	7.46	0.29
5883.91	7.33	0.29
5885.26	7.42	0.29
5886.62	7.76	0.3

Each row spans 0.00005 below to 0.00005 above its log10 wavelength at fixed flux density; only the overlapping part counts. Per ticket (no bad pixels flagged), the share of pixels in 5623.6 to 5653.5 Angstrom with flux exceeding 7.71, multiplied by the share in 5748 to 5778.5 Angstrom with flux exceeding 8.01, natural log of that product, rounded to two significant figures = -1.7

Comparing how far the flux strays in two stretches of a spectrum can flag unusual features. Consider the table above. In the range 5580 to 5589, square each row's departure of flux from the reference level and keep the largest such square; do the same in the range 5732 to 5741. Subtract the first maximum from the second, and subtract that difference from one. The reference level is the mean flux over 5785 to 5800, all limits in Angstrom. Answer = 1.05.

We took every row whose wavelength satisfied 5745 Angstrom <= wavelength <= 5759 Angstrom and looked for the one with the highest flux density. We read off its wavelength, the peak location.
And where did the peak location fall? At 5746.00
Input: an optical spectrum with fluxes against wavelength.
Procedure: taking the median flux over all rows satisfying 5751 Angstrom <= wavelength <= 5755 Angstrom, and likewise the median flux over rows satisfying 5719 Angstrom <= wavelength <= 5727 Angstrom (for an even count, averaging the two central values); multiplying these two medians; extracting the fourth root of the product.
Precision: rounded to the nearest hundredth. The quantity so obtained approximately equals 2.78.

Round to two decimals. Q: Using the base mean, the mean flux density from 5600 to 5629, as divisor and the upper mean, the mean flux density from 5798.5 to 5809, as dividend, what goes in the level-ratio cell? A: 0.96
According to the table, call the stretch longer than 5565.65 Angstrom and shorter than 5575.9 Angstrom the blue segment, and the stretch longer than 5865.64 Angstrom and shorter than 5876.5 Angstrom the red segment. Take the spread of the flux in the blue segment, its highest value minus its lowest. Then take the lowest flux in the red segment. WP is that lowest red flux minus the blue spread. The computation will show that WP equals 6.3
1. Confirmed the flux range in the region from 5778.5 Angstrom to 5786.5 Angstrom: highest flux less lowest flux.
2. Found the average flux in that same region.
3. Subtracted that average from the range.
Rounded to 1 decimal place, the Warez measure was -7.7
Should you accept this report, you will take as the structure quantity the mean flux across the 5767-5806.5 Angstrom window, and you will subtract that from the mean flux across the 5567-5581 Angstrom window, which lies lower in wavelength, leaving 0.17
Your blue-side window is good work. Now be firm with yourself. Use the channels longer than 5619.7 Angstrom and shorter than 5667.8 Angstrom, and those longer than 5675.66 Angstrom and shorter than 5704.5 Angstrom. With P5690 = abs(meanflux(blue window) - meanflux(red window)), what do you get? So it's 0.10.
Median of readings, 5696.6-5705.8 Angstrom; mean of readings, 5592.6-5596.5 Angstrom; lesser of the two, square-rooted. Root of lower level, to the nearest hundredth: 2.81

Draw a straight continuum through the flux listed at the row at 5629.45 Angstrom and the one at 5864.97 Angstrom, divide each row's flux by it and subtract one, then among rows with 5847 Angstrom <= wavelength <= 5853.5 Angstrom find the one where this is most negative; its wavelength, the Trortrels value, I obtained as 5851.48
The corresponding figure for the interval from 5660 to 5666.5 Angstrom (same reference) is 5661.95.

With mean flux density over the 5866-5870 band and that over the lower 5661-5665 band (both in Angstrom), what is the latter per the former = 1.04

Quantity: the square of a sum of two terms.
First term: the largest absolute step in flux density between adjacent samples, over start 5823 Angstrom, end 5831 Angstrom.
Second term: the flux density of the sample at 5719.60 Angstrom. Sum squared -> 75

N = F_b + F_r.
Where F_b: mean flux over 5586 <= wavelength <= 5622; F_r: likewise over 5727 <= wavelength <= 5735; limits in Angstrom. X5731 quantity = 15.71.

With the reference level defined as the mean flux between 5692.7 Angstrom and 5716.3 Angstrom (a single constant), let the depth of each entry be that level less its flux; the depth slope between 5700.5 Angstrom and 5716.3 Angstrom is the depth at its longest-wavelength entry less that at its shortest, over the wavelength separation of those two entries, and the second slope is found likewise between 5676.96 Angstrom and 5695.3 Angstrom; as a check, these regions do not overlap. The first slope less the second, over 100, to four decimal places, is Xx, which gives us -0.0004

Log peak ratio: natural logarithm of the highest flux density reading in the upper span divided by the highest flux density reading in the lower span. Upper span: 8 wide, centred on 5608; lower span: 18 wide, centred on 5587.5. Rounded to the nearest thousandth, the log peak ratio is -0.058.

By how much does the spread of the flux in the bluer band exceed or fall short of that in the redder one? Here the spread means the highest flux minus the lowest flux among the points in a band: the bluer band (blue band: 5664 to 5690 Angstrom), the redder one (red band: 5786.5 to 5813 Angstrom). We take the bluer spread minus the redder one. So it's -0.32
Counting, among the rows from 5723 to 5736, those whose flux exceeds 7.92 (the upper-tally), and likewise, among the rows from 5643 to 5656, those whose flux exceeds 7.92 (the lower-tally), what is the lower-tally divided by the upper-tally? 2.5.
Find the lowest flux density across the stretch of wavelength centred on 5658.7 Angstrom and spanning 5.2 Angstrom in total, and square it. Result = 58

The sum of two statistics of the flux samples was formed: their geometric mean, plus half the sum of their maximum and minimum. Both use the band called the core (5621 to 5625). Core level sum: 15.7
